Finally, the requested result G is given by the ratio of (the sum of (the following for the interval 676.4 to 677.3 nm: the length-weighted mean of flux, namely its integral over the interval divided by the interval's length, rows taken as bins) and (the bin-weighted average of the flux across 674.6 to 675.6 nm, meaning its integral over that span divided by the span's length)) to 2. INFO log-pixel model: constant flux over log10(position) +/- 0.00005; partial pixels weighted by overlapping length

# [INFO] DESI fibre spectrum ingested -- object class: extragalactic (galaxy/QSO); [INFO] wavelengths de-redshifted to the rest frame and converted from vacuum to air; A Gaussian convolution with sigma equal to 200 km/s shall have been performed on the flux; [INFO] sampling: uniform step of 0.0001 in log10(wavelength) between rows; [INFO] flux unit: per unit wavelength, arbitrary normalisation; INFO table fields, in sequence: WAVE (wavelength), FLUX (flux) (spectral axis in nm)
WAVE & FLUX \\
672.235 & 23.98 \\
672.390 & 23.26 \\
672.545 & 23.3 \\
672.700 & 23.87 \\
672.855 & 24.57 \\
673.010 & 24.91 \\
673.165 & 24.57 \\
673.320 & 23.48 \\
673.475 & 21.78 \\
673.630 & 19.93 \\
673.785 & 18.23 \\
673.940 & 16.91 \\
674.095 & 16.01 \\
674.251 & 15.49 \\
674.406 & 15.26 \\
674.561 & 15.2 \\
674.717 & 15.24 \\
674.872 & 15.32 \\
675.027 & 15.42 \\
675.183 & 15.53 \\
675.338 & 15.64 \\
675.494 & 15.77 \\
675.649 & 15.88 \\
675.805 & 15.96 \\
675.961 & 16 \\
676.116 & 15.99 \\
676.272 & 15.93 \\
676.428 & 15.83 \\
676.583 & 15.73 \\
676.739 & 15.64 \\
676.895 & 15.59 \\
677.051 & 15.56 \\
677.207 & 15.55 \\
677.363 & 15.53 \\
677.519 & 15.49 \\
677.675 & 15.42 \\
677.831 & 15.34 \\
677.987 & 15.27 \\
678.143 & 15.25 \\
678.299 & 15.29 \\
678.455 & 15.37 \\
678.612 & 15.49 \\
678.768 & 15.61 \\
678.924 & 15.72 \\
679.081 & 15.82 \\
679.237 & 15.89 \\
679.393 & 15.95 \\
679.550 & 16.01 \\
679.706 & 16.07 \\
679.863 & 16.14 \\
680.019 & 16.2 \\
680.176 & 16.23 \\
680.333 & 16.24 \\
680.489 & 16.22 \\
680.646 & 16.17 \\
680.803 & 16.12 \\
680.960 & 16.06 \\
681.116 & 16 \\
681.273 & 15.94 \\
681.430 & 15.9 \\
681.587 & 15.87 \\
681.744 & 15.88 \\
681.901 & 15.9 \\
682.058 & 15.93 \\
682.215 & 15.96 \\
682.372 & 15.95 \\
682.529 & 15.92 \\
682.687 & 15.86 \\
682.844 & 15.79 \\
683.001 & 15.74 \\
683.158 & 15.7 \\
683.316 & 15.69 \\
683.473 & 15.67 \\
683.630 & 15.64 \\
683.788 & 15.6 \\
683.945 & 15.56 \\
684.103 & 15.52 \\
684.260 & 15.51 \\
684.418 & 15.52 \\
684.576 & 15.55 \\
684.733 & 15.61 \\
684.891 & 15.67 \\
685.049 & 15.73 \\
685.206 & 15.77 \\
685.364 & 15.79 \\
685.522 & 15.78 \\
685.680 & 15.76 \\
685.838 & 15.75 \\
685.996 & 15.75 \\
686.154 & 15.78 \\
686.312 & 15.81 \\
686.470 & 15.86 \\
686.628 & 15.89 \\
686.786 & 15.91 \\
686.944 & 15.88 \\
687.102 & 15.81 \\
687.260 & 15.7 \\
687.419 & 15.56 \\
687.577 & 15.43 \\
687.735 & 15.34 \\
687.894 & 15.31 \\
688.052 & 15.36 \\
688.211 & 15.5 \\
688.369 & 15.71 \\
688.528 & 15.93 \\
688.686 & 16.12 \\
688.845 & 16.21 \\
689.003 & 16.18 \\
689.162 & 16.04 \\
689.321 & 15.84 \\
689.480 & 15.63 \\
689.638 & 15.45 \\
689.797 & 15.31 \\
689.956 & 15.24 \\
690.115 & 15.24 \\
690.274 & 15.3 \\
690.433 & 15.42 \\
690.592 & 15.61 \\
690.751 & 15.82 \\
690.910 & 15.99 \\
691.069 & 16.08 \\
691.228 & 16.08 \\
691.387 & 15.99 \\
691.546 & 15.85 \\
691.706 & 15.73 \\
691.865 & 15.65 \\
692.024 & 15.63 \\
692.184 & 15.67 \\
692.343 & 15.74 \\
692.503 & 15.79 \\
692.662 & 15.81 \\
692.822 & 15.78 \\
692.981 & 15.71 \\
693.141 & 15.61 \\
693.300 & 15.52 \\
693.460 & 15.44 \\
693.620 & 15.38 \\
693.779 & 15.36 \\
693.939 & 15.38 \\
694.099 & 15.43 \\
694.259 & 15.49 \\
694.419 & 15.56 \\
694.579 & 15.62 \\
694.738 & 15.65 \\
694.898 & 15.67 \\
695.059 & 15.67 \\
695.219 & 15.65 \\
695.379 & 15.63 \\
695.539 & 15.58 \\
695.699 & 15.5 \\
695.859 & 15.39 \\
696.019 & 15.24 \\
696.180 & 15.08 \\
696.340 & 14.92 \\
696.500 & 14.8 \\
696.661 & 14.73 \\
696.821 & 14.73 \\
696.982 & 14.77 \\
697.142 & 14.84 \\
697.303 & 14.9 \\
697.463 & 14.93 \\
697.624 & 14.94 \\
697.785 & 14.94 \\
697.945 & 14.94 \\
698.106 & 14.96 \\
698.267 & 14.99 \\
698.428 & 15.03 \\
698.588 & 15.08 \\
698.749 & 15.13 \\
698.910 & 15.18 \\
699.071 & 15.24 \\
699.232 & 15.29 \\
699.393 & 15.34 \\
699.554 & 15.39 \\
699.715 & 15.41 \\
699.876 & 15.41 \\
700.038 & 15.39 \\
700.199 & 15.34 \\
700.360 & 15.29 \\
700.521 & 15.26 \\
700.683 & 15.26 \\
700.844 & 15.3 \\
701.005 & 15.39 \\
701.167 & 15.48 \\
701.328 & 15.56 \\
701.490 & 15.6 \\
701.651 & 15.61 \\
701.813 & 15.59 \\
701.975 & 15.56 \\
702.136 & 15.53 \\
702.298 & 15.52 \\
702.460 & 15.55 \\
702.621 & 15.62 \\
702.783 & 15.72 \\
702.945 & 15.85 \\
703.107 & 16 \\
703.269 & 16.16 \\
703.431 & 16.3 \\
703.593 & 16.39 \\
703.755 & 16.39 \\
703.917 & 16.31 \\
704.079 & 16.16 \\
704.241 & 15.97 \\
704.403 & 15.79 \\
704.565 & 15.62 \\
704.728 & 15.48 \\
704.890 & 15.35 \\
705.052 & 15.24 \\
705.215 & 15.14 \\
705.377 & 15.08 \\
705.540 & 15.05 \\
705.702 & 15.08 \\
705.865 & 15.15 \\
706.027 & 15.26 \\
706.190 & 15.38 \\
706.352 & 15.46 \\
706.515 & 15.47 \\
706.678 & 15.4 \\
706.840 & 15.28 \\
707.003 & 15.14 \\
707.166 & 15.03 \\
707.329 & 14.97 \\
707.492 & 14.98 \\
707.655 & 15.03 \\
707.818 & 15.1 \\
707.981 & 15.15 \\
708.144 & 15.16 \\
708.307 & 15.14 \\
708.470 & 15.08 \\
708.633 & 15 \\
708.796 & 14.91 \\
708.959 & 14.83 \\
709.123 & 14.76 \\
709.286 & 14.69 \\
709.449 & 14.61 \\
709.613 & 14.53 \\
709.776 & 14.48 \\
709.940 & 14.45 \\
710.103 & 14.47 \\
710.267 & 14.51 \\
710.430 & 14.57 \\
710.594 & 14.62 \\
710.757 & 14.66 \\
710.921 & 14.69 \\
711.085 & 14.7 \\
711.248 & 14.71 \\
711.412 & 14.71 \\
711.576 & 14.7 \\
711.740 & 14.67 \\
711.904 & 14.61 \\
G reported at 15.6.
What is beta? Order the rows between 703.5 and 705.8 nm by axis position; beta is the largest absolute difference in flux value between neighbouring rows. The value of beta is 0.190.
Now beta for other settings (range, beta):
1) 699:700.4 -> 0.050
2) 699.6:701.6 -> 0.090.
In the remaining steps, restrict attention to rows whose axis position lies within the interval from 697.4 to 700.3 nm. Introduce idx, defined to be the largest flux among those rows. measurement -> 15.41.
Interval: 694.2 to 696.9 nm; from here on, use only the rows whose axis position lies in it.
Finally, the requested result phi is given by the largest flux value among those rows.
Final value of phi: 15.67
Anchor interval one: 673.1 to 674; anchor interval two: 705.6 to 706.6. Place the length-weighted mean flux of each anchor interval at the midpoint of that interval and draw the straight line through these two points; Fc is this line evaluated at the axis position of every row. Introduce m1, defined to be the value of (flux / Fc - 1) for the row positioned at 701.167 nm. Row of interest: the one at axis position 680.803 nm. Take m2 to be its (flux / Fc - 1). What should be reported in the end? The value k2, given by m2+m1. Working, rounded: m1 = -0.041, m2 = -0.18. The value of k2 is -0.219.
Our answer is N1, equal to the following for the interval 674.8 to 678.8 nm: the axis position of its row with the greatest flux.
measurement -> 675.961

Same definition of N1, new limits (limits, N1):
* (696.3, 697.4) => 696.340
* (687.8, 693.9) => 688.845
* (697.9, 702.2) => 701.651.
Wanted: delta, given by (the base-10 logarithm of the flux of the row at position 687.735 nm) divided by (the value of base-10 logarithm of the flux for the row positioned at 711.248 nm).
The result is 1.02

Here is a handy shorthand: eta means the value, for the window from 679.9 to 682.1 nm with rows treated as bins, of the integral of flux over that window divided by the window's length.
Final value 16.1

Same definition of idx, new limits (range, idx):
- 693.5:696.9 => 15.67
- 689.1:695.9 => 16.08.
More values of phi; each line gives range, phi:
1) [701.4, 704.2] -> 16.39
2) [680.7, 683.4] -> 16.12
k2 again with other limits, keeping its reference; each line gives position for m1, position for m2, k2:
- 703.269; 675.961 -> -0.193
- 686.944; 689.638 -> -0.291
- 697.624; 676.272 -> -0.326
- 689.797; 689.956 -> -0.309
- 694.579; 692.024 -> -0.212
